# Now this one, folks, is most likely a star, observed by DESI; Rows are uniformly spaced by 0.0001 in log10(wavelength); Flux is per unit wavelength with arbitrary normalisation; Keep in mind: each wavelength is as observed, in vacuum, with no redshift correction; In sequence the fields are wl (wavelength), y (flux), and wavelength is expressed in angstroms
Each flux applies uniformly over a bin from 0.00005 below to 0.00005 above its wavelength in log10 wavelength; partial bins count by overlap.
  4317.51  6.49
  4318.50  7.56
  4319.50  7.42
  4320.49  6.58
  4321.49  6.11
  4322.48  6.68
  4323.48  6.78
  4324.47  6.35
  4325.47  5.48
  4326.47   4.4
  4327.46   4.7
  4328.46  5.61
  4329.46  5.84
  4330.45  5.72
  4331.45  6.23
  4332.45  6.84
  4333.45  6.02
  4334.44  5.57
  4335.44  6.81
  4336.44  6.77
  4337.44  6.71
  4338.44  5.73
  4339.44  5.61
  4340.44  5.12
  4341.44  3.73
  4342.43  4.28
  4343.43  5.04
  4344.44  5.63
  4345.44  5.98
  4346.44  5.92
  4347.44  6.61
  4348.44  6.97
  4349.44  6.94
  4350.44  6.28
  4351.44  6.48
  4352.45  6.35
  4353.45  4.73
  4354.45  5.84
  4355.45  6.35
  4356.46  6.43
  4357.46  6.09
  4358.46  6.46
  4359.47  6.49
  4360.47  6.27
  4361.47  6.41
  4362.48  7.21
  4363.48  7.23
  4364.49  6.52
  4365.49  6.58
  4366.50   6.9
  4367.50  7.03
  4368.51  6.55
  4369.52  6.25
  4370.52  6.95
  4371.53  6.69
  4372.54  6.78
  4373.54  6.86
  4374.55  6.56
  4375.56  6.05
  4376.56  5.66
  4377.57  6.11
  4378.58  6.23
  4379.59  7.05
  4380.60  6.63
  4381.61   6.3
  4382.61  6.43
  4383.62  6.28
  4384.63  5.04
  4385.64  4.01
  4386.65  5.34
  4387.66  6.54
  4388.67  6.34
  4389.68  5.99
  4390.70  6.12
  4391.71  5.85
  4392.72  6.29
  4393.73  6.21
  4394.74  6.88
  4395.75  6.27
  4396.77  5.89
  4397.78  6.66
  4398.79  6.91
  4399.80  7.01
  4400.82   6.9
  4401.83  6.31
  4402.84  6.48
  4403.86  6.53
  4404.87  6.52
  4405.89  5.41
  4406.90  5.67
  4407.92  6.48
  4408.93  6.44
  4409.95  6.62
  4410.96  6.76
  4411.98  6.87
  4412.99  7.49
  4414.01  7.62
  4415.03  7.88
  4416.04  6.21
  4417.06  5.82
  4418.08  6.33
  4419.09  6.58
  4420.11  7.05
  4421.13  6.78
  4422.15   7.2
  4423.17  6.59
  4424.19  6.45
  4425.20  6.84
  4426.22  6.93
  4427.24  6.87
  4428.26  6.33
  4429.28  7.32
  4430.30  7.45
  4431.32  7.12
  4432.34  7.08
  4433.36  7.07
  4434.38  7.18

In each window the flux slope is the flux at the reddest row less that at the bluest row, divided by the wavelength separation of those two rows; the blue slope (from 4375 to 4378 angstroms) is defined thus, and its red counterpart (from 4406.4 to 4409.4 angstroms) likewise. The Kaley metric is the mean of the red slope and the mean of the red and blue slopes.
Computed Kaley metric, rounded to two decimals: 0.29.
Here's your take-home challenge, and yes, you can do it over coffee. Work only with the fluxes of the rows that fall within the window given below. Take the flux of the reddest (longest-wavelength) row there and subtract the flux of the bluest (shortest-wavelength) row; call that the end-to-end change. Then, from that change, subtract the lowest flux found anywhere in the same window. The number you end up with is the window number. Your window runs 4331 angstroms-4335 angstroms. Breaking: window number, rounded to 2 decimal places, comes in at -6.23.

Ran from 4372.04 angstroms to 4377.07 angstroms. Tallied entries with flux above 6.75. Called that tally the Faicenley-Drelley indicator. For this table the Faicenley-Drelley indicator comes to 2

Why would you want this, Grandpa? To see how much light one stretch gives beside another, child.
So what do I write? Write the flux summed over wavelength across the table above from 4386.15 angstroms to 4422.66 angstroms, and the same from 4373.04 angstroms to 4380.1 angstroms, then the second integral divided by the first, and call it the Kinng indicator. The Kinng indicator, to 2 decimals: 0.19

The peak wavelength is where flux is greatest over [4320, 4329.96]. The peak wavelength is 4323.48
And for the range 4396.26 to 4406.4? 4399.80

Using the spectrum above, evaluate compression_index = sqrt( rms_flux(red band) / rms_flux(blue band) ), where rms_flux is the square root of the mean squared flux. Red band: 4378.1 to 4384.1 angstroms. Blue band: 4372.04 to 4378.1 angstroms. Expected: 1.01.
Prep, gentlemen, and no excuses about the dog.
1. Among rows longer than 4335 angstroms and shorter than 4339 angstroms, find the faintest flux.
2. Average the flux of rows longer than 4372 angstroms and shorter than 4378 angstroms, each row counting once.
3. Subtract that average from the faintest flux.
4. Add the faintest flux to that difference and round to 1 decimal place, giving 5.1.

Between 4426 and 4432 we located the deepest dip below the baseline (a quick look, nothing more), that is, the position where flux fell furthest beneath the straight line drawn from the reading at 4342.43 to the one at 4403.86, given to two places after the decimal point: 4428.26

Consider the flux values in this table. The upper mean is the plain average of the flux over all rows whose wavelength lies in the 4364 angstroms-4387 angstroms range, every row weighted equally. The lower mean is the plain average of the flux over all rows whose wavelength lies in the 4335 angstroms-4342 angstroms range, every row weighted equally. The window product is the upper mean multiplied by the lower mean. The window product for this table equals 36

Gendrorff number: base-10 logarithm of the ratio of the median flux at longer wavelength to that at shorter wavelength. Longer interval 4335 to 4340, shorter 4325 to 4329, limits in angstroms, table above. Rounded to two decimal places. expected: 0.12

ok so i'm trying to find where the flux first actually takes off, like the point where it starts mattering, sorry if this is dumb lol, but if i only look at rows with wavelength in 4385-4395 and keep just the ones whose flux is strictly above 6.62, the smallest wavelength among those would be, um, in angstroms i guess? 4394.74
